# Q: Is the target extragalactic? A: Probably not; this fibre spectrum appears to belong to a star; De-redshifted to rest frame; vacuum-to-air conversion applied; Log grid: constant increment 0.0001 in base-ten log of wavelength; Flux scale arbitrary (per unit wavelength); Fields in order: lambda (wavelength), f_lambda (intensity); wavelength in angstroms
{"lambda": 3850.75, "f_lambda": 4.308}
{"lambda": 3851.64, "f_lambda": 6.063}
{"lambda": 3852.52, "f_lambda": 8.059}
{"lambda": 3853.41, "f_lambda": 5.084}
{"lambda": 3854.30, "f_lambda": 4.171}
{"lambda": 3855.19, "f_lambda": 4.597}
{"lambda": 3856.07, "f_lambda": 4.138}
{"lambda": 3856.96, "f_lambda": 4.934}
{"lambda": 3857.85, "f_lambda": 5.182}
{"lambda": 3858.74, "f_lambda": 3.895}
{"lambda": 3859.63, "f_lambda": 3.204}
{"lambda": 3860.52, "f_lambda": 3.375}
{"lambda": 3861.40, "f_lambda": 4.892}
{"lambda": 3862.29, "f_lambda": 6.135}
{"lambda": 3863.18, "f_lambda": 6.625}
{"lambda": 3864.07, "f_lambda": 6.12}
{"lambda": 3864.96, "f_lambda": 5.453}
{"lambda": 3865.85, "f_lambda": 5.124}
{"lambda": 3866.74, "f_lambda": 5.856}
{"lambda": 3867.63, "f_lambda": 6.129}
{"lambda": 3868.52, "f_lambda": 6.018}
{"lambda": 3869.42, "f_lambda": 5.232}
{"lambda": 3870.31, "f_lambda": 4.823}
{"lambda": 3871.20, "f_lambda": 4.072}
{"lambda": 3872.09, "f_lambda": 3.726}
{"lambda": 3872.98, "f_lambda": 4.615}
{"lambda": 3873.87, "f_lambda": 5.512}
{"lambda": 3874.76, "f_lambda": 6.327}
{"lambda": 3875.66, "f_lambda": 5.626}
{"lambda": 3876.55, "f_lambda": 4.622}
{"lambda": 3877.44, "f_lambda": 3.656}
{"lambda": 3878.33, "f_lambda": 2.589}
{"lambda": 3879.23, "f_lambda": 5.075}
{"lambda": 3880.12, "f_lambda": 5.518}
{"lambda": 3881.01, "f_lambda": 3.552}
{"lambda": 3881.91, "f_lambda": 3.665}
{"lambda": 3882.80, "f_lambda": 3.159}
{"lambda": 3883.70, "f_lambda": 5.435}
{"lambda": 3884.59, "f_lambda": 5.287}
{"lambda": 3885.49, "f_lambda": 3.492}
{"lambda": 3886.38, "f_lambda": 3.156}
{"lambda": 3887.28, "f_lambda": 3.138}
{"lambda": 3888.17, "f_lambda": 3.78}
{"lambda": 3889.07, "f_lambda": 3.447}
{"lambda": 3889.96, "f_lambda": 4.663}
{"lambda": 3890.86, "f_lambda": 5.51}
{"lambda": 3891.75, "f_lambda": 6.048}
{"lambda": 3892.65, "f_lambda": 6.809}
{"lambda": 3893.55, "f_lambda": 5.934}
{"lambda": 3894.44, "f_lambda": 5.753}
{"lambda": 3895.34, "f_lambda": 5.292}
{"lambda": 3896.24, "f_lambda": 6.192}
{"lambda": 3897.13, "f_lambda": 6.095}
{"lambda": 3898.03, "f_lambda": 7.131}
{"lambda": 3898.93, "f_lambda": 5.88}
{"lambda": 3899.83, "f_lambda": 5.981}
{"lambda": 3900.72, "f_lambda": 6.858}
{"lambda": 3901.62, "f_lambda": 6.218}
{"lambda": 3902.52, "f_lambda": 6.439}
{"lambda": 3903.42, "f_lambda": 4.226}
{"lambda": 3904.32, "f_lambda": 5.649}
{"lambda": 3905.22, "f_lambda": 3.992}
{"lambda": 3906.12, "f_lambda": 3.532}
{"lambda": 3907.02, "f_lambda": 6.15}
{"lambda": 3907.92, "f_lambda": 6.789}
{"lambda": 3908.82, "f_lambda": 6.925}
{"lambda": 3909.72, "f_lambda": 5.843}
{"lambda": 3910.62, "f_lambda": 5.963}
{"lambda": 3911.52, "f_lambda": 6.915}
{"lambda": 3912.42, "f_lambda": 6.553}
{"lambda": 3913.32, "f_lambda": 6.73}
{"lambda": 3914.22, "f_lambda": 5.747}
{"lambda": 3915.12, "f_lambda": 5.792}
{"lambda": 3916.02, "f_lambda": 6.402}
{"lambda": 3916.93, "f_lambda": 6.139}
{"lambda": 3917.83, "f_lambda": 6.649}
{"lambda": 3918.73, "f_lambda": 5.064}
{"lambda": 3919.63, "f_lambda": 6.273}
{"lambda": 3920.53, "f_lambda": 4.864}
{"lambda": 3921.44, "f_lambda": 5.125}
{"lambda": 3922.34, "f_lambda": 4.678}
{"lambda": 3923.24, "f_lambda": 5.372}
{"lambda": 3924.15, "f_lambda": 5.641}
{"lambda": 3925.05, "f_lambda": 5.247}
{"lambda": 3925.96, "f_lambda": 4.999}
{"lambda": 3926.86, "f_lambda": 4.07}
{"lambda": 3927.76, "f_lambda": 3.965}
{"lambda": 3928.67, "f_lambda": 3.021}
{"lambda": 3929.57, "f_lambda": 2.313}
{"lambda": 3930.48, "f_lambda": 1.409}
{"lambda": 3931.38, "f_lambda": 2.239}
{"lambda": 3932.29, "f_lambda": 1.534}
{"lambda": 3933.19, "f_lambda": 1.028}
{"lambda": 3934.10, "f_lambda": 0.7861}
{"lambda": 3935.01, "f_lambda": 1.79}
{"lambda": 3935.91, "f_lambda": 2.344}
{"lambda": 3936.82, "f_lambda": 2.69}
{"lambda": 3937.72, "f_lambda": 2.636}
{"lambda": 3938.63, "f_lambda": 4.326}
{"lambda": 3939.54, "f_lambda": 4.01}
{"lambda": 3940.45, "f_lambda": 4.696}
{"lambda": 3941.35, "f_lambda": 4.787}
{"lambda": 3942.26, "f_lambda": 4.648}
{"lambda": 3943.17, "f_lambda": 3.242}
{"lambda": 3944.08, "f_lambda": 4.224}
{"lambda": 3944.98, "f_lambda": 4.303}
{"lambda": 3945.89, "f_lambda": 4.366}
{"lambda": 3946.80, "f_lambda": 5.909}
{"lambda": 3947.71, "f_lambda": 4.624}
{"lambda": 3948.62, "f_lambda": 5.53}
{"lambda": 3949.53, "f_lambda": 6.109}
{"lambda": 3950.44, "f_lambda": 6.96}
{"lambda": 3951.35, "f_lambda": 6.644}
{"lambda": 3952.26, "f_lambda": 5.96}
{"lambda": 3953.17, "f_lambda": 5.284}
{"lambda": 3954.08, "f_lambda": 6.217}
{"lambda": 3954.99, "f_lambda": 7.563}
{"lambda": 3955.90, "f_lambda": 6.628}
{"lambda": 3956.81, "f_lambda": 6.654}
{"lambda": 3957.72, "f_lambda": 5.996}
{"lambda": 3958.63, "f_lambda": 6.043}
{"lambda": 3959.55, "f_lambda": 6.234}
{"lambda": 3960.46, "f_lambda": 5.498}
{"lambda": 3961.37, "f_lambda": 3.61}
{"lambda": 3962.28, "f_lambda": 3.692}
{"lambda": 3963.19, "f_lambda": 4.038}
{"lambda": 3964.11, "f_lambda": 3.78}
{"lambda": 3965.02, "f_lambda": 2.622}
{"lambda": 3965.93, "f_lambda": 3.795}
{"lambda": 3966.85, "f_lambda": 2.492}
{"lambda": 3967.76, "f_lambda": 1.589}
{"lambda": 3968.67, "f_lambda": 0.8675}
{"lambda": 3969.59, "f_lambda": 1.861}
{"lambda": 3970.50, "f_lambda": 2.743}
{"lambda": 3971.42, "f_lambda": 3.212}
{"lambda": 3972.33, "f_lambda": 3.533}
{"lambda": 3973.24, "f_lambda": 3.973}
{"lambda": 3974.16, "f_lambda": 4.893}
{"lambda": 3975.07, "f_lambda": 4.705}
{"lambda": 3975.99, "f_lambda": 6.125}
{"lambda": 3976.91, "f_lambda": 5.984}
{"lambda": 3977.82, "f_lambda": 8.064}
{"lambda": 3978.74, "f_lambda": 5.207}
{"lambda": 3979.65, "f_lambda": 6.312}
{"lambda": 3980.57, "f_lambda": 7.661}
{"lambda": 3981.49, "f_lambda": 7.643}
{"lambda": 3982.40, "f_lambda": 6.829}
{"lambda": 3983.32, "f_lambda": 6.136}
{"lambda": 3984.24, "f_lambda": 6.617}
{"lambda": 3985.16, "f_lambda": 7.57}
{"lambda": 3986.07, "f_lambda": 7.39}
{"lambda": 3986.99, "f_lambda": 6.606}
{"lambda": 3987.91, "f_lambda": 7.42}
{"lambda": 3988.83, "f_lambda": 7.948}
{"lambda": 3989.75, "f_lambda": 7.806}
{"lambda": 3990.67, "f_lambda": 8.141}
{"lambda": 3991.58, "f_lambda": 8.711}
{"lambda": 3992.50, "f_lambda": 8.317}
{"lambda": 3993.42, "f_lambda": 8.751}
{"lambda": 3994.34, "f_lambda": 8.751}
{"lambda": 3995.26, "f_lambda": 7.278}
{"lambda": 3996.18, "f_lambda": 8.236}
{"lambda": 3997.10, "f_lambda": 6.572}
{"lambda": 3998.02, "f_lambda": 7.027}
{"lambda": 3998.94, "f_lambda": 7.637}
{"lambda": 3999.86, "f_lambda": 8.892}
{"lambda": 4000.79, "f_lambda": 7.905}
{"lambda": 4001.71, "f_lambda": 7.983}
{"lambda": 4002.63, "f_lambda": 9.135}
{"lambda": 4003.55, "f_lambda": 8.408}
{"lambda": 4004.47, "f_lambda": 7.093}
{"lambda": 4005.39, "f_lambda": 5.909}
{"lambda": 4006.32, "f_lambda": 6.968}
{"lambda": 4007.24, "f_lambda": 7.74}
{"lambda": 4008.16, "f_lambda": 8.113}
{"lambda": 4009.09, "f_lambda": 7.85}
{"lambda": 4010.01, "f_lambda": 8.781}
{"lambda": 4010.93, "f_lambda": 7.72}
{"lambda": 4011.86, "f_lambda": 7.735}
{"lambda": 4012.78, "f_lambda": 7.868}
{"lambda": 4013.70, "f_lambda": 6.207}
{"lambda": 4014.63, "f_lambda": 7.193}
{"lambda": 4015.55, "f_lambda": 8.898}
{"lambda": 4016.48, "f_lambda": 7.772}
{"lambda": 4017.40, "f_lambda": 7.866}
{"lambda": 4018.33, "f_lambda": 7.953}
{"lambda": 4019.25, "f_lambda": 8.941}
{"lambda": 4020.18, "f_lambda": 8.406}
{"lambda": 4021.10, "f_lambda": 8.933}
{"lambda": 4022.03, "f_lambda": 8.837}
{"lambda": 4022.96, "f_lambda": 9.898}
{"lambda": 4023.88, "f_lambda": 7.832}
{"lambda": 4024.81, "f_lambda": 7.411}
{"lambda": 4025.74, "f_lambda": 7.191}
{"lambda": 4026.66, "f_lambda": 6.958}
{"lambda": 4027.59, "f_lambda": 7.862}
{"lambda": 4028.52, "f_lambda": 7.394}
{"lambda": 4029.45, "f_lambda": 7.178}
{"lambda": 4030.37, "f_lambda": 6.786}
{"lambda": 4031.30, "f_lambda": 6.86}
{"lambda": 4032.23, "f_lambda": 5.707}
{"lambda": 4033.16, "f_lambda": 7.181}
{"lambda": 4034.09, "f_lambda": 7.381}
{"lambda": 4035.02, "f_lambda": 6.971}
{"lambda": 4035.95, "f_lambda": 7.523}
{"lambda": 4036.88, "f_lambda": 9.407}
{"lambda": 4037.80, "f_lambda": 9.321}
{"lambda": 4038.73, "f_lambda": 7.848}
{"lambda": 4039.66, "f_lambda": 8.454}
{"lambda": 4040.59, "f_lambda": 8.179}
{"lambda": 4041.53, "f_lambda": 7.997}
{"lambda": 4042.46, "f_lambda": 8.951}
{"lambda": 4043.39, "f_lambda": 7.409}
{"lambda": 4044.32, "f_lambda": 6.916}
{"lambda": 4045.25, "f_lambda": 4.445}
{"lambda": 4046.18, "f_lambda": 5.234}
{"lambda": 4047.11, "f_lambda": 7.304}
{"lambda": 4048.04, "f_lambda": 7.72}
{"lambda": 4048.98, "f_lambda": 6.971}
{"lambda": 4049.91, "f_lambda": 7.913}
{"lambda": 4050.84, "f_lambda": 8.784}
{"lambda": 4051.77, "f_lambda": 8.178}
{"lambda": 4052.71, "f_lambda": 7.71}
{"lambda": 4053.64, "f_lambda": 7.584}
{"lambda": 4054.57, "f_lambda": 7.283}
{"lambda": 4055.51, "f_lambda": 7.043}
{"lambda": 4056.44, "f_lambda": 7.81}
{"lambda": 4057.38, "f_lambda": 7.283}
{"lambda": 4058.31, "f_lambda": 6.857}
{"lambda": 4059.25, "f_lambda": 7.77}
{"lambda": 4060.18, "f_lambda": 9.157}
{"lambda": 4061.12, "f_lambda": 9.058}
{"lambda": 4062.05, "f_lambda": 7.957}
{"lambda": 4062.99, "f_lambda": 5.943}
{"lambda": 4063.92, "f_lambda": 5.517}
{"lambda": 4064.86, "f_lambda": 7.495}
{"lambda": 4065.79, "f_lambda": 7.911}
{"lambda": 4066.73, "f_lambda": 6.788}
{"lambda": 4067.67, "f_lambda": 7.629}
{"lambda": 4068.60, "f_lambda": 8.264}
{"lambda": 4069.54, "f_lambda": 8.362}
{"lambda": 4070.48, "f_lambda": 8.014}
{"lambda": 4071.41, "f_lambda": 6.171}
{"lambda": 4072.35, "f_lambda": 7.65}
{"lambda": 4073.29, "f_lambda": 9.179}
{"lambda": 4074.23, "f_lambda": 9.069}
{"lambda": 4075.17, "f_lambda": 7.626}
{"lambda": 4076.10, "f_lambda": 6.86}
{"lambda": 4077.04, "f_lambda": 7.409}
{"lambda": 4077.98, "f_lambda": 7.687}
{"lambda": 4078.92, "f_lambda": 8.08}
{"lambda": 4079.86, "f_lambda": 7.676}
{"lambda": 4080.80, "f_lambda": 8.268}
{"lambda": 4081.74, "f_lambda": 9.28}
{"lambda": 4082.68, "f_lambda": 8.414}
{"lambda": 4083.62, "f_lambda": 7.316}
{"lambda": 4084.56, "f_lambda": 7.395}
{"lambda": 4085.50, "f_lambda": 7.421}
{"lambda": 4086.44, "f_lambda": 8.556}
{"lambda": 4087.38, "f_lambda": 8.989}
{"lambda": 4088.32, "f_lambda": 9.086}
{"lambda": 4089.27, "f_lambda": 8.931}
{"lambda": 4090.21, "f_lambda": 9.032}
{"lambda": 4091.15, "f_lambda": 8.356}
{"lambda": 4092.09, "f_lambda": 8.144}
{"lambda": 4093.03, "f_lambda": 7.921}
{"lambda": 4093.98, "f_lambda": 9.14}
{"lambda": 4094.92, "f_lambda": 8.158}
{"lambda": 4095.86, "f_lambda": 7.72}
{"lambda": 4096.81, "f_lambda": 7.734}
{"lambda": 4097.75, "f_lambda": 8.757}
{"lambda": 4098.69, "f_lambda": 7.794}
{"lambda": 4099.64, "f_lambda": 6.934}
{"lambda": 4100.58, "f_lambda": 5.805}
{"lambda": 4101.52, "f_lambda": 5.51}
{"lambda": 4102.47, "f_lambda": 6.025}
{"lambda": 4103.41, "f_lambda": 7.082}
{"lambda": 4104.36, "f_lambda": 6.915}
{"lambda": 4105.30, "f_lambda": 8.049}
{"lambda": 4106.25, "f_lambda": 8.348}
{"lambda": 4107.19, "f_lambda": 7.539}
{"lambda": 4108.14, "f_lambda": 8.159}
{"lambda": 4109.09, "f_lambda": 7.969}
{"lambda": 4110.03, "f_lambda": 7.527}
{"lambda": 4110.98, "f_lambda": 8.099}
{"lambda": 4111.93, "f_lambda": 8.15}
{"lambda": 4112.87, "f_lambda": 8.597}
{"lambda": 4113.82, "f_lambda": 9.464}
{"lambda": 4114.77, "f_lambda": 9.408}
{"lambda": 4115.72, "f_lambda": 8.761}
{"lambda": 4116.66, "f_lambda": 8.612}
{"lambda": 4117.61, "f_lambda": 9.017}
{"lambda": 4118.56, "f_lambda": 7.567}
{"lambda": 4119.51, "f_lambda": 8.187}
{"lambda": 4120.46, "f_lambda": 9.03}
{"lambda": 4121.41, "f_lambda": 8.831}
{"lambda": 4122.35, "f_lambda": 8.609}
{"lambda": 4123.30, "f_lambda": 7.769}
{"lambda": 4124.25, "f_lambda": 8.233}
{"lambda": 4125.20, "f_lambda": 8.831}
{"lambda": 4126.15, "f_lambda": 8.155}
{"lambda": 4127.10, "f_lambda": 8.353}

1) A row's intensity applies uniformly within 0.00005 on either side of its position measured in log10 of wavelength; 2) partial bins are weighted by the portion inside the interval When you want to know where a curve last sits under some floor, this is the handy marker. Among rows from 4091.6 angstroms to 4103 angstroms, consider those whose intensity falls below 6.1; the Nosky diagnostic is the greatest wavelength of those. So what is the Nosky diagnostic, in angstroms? 4102.47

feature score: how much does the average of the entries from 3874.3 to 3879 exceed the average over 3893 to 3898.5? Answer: -1.5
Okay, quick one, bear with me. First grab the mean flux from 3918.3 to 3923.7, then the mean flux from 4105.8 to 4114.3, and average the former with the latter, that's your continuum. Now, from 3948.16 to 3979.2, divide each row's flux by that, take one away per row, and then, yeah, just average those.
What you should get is -0.28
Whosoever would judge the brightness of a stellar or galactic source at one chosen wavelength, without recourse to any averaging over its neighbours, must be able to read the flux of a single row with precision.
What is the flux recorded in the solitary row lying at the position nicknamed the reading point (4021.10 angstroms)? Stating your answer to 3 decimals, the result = 8.933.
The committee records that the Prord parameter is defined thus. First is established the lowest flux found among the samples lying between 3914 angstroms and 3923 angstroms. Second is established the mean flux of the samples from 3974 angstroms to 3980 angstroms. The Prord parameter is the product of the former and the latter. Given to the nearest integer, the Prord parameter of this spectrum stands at 28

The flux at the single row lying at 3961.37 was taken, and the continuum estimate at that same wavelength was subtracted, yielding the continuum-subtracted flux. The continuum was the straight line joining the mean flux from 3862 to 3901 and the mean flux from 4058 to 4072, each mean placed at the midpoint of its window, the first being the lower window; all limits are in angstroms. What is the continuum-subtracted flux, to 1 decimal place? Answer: -2.6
